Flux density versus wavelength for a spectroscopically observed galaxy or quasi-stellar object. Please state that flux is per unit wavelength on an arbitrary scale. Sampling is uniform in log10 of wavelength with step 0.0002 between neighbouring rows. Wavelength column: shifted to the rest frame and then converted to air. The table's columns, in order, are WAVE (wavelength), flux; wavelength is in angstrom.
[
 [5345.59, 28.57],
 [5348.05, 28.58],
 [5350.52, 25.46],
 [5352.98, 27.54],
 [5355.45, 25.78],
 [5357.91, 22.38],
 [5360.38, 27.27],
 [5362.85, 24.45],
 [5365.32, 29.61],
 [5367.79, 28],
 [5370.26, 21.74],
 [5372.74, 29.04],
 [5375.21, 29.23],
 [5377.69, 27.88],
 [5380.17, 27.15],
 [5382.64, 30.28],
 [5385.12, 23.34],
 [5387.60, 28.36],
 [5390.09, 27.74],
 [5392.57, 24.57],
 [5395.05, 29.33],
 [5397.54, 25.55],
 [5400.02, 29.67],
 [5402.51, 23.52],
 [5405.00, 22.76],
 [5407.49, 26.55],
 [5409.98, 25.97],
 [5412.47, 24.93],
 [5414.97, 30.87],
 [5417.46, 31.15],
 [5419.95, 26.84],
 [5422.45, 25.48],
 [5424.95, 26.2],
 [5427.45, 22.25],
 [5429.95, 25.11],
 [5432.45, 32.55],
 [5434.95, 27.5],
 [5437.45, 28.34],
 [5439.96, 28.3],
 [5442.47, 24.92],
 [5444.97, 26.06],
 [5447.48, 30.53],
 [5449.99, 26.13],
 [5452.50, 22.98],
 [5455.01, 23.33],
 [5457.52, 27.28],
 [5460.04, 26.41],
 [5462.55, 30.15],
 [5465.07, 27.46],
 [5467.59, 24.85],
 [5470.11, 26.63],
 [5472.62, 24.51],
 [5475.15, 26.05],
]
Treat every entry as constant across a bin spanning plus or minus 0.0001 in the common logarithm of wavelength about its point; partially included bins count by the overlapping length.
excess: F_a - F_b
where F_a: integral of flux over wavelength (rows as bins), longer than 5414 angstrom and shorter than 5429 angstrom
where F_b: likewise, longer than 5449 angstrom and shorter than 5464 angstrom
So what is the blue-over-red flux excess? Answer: 14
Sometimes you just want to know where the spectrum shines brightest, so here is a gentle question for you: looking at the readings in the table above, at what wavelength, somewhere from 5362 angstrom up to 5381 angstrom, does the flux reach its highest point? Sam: 5365.32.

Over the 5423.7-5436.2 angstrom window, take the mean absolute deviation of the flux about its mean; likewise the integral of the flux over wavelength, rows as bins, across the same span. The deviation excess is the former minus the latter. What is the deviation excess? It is -331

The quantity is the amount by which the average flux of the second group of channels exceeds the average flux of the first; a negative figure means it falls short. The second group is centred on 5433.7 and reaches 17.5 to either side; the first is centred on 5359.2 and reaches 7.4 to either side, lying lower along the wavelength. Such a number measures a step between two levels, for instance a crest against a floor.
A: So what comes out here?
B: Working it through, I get 1.1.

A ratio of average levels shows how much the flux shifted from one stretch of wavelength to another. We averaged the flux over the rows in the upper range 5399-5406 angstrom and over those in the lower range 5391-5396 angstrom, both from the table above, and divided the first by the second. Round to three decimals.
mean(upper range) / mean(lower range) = 0.939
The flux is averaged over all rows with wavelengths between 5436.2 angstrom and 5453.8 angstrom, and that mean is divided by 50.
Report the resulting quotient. 0.535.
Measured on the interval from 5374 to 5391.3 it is 0.554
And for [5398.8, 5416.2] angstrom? 0.526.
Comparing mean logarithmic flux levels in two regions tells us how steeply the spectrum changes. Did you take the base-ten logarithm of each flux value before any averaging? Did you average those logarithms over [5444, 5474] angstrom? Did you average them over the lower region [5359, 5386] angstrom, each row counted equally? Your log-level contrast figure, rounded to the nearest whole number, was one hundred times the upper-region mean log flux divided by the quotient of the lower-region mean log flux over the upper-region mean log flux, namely 141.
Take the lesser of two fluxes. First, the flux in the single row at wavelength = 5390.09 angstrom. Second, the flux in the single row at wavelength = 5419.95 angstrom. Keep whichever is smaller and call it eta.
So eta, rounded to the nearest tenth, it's 26.8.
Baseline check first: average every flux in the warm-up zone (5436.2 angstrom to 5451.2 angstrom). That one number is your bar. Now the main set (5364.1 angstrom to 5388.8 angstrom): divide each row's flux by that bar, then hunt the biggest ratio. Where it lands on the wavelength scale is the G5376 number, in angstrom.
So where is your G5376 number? 5382.64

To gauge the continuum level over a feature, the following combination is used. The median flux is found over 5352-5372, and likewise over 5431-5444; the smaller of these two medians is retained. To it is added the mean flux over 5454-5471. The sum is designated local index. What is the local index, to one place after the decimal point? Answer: 53.1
